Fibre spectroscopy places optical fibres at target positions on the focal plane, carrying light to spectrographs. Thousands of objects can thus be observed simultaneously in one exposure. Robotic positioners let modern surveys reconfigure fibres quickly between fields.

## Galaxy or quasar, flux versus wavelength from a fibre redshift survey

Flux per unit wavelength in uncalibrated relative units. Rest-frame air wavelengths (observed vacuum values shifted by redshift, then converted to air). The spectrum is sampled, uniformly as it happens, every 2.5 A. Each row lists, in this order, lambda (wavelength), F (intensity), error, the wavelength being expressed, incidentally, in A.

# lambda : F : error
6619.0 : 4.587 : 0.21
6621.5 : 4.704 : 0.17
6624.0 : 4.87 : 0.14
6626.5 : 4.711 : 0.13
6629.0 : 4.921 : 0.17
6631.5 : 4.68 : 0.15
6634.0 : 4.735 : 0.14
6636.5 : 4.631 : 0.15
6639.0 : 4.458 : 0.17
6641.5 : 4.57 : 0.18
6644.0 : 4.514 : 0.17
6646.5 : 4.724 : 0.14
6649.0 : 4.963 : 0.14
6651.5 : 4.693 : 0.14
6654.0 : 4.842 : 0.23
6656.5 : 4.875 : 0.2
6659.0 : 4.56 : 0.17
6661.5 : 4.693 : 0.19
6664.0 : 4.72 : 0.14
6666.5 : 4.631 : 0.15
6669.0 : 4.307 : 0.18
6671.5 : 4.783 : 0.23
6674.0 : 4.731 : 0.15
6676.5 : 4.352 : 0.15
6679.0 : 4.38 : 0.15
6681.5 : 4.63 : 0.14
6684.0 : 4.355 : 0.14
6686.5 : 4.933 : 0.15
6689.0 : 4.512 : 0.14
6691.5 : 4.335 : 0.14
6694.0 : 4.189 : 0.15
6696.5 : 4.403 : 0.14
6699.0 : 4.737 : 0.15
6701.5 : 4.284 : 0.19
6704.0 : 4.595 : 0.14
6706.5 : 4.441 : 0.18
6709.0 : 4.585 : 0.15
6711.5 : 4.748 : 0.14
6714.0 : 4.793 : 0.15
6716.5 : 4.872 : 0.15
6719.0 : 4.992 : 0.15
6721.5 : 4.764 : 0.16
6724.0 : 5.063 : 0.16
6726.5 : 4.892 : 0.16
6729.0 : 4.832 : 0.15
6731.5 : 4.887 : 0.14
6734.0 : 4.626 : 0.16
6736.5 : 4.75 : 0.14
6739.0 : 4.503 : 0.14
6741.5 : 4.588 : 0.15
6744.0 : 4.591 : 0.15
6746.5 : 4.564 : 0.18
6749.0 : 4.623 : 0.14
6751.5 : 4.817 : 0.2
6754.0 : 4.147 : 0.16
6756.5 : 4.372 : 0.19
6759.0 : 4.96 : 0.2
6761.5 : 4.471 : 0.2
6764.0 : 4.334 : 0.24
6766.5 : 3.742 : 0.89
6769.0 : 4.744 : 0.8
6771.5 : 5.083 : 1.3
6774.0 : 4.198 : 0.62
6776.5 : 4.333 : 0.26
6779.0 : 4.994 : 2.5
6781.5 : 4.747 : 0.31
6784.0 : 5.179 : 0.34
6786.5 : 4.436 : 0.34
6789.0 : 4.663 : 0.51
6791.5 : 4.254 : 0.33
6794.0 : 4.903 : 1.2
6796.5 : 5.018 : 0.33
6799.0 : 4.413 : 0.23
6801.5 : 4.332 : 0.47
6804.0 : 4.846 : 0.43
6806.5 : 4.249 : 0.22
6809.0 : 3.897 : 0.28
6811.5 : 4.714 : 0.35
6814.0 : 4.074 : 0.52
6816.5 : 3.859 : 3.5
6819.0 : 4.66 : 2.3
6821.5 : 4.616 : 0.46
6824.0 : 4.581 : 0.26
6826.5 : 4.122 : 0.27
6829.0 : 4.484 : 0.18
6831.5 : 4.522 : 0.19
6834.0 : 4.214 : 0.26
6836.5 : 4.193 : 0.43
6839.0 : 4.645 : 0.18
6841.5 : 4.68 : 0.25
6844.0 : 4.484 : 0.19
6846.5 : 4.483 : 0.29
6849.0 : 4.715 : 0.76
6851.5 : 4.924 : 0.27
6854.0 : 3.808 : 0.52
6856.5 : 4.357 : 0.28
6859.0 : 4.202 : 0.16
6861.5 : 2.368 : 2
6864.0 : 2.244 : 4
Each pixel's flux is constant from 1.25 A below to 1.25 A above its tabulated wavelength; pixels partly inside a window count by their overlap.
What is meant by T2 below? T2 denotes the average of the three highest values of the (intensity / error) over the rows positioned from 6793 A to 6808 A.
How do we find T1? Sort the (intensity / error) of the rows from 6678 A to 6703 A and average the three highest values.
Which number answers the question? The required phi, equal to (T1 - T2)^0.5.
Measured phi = 3.9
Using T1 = 32.7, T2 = 17.9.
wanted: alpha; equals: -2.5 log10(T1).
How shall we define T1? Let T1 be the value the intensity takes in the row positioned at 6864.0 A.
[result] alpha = -0.88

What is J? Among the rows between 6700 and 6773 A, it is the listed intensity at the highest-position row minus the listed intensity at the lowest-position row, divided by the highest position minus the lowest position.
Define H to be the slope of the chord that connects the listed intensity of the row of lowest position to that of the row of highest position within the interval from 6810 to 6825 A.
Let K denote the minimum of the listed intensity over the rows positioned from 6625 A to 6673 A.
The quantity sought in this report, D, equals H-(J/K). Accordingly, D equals -0.013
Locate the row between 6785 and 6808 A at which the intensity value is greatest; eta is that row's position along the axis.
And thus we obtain 6796.5 A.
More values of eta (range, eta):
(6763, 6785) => 6784.0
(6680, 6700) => 6686.5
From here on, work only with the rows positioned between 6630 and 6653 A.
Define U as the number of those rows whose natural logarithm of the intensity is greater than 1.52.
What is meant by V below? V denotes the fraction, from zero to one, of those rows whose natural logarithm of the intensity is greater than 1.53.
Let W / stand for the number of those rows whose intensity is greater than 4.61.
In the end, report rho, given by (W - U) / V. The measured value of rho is 0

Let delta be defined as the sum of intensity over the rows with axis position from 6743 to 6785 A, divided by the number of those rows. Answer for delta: 4.58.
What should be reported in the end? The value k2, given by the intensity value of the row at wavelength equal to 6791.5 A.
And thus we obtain 4.254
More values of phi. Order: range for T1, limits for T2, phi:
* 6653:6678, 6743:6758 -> 1.5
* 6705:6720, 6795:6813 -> 3.9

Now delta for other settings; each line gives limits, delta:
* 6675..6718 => 4.54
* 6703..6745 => 4.74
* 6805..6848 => 4.38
